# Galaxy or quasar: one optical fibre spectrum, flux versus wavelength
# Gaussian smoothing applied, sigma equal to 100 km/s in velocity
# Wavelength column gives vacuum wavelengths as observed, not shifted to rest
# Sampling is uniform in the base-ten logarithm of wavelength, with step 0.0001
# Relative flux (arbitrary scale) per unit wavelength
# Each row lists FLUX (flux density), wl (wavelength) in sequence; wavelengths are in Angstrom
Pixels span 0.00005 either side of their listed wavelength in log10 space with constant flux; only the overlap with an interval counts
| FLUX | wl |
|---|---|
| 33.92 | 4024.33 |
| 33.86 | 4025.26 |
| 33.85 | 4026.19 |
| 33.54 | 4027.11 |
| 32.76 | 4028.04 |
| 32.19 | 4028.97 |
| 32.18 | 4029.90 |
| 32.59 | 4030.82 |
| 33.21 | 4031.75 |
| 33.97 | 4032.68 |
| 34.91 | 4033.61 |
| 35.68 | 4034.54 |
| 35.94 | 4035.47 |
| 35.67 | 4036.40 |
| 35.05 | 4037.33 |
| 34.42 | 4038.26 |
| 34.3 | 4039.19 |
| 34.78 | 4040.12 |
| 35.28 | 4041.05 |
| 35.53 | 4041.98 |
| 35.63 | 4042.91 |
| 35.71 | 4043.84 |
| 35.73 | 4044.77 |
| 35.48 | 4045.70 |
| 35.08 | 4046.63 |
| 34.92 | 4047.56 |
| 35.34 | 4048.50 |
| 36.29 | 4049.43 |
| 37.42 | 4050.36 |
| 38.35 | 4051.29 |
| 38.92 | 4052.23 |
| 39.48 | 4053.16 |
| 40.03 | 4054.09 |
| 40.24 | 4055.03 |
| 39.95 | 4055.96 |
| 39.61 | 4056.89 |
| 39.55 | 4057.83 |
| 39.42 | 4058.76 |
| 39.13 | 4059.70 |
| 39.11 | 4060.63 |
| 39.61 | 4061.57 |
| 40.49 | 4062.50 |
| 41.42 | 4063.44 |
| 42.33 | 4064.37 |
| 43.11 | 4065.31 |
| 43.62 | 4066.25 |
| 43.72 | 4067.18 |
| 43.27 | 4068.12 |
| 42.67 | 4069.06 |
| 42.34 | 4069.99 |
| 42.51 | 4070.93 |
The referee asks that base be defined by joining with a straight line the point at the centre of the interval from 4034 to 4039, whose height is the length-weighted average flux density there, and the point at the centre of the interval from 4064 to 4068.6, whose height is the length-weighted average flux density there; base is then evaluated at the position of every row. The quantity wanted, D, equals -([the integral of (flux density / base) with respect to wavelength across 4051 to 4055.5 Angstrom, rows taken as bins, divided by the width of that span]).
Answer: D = -0.993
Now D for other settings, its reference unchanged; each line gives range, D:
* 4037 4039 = -0.972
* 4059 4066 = -0.967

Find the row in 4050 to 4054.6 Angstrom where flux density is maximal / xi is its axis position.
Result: 4054.09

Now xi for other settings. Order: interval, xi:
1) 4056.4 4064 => 4063.44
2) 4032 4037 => 4035.47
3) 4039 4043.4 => 4042.91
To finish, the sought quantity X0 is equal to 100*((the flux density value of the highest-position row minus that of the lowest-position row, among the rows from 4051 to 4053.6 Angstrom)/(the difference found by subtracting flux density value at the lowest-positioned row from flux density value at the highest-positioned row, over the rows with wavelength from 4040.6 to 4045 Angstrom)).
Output 251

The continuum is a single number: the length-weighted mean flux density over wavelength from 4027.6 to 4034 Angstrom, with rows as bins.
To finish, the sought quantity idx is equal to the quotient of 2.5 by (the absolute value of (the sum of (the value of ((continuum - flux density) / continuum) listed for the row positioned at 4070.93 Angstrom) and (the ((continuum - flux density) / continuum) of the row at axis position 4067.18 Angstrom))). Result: 4.1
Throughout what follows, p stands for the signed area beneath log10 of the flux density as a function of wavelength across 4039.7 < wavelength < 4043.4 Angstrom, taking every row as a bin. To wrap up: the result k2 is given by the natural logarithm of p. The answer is 1.75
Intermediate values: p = 5.7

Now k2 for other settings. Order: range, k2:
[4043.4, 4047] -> 1.72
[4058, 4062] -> 1.85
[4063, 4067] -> 1.88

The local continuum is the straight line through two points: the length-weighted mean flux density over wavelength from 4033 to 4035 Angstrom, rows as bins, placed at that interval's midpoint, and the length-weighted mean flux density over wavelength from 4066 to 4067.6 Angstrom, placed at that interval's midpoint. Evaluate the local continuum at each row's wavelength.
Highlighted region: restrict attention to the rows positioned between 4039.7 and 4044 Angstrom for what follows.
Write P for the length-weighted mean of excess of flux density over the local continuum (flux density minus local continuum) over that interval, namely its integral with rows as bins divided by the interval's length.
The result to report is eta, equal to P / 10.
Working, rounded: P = -1.9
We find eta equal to -0.19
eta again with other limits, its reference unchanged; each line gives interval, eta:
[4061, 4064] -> -0.22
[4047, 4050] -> -0.34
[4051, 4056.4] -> -0.08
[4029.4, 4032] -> -0.17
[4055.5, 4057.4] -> -0.13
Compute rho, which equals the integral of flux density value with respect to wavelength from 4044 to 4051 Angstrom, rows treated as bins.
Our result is 251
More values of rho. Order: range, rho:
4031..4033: 67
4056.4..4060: 142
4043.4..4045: 57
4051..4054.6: 141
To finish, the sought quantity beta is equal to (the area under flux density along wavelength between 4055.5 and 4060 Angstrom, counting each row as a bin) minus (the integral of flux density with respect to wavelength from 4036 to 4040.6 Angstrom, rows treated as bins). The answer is 18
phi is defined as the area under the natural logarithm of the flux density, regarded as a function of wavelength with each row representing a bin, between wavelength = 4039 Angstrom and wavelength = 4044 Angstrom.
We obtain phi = 18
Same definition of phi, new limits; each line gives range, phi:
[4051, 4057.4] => 24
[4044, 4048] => 14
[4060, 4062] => 7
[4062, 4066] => 15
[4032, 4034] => 7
